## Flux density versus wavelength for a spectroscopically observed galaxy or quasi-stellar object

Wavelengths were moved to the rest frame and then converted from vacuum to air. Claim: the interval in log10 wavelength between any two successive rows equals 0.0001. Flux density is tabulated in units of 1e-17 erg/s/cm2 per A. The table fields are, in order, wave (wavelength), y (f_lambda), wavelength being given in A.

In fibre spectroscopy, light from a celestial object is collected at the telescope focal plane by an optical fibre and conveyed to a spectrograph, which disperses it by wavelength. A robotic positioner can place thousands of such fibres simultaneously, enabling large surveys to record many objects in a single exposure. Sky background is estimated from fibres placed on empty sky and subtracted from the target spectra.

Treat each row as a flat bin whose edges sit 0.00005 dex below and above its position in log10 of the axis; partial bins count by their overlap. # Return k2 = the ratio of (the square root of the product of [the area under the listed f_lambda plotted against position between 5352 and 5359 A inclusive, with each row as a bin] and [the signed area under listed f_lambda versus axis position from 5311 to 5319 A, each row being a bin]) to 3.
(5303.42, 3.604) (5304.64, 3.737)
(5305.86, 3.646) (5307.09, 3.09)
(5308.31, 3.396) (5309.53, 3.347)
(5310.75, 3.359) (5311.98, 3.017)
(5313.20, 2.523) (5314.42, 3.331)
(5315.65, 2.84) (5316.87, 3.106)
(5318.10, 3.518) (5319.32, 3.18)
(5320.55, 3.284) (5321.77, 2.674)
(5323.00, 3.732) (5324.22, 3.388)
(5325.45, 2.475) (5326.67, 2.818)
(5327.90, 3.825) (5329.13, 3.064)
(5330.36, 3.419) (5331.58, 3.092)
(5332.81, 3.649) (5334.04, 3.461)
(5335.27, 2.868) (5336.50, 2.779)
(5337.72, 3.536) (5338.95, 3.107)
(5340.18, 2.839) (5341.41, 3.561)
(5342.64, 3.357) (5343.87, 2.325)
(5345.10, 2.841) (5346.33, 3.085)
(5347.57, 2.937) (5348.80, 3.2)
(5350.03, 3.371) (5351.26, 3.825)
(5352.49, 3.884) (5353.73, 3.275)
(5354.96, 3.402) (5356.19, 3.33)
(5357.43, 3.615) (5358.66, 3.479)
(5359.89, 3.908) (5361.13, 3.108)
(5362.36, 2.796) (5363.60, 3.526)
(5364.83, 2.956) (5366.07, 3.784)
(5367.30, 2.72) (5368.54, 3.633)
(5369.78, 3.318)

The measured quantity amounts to 8.17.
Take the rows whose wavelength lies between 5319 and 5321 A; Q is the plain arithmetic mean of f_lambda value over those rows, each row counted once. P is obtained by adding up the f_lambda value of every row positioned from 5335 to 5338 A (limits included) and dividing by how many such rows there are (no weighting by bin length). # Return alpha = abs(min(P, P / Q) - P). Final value 2.11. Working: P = 3.06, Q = 3.23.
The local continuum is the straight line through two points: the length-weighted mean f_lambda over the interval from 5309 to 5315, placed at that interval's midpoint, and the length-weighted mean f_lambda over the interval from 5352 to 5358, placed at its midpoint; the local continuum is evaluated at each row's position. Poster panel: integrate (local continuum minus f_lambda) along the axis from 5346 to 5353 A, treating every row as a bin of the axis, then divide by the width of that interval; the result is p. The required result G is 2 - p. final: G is 1.95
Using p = 0.05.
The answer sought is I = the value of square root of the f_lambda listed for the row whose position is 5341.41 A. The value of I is 1.89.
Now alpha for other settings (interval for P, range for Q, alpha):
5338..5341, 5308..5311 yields 2.09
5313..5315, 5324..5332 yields 2.00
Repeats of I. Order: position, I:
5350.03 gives 1.84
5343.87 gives 1.52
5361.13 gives 1.76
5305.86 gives 1.91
